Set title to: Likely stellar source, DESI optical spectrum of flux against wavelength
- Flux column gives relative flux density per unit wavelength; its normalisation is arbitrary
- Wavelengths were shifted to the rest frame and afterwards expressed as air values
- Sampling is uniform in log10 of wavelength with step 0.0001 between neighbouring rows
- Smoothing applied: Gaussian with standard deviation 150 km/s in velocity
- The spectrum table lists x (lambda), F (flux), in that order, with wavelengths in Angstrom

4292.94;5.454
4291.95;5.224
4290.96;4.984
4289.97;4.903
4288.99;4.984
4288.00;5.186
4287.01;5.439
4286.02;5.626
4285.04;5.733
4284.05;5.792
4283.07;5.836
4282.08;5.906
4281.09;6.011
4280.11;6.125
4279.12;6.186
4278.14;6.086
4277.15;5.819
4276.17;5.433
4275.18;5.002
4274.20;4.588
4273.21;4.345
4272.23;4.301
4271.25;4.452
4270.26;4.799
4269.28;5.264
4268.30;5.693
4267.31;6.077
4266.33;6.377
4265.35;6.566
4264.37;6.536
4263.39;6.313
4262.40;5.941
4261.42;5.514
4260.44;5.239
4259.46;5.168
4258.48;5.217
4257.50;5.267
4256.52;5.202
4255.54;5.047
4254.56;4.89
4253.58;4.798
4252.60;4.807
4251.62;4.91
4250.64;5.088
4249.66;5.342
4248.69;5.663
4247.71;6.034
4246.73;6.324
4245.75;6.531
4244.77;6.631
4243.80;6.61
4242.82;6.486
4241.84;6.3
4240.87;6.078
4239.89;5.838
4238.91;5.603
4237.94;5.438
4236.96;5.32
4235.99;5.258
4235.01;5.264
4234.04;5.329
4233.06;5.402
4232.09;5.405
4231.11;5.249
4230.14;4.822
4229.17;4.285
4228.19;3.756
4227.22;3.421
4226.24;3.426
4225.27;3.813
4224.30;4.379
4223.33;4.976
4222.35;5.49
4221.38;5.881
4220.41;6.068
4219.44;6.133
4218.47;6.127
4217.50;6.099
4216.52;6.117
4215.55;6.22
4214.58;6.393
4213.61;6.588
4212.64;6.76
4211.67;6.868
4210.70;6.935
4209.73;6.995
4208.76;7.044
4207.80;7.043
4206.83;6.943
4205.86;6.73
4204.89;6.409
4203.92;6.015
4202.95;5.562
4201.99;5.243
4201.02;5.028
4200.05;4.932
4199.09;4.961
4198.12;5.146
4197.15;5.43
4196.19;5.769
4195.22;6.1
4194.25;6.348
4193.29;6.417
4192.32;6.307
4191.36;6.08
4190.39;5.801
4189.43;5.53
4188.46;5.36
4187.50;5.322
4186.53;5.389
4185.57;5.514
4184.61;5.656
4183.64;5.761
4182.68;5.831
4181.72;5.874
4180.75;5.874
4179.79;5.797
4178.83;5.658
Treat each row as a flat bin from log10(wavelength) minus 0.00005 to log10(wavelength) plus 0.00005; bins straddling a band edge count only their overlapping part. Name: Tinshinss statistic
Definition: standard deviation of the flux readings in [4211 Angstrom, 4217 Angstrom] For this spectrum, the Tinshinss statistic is 0.3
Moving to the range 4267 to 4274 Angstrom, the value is 0.7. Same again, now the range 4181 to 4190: 0.2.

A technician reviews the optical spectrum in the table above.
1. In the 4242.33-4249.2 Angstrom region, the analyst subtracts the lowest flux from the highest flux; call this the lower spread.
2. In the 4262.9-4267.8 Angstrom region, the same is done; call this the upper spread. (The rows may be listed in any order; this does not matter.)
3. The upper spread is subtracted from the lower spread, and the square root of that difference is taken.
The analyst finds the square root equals 0.69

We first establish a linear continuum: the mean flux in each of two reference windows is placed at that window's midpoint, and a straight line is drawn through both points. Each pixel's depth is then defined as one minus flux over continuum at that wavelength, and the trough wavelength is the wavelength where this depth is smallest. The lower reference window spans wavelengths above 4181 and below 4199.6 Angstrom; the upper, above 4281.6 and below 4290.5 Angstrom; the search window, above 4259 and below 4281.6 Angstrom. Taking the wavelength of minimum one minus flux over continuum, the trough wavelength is 4265.35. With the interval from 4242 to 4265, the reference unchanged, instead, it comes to 4244.77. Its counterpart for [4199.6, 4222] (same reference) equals 4208.76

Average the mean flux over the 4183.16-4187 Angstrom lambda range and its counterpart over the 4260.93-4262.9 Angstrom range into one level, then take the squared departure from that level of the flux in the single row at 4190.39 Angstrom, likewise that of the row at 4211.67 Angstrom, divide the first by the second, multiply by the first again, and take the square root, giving 0.02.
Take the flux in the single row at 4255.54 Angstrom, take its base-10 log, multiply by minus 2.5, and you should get -1.76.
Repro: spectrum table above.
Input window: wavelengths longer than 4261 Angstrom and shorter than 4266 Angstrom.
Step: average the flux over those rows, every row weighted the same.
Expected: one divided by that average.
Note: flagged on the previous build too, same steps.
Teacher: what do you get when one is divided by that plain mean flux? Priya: 0.16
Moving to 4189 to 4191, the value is 0.18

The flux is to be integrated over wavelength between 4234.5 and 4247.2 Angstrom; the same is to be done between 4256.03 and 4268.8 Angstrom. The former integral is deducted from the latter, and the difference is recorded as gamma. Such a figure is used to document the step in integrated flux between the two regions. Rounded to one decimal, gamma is -2.1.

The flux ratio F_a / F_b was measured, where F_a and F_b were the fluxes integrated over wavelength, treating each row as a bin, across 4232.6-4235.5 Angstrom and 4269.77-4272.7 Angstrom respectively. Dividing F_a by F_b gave 1.17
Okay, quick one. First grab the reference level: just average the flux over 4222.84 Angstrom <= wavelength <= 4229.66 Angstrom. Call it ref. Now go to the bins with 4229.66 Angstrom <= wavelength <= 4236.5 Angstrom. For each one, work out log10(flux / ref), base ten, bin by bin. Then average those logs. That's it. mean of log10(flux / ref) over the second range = 0.12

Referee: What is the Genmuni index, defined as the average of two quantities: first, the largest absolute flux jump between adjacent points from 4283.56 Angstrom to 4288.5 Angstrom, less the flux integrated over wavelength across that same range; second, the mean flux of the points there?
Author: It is -10.8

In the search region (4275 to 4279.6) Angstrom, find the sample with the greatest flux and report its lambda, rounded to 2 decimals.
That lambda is 4279.12 Angstrom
